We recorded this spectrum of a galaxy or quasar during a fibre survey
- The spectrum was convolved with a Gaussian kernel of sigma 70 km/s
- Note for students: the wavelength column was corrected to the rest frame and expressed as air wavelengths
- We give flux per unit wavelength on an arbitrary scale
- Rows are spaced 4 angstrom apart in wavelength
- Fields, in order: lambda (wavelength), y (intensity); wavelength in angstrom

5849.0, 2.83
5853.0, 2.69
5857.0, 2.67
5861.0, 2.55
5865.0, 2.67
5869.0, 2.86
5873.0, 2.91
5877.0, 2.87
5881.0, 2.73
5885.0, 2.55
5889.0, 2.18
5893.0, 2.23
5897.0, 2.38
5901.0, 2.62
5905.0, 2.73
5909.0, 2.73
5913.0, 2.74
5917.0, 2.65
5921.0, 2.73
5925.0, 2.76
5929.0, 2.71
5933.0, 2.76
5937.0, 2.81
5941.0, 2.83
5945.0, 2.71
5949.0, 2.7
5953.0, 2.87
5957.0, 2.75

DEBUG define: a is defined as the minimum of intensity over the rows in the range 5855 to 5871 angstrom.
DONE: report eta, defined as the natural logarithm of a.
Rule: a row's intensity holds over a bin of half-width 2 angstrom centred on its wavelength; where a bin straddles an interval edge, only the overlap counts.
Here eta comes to 0.936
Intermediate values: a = 2.55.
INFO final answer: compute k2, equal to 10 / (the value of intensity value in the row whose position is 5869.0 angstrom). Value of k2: 3.5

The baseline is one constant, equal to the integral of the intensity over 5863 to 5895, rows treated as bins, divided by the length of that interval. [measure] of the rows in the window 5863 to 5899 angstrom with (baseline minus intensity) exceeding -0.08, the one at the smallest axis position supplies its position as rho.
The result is 5865.0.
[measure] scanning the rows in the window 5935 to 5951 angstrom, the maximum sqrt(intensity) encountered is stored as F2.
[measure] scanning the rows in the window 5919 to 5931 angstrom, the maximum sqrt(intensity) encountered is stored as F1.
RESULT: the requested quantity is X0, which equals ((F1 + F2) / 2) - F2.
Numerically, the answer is -0.01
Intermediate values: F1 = 1.66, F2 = 1.68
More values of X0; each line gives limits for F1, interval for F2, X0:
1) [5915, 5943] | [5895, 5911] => 0.01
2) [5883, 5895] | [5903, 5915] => -0.03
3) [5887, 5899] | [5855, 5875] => -0.08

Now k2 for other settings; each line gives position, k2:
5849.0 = 3.5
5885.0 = 3.9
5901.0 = 3.8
